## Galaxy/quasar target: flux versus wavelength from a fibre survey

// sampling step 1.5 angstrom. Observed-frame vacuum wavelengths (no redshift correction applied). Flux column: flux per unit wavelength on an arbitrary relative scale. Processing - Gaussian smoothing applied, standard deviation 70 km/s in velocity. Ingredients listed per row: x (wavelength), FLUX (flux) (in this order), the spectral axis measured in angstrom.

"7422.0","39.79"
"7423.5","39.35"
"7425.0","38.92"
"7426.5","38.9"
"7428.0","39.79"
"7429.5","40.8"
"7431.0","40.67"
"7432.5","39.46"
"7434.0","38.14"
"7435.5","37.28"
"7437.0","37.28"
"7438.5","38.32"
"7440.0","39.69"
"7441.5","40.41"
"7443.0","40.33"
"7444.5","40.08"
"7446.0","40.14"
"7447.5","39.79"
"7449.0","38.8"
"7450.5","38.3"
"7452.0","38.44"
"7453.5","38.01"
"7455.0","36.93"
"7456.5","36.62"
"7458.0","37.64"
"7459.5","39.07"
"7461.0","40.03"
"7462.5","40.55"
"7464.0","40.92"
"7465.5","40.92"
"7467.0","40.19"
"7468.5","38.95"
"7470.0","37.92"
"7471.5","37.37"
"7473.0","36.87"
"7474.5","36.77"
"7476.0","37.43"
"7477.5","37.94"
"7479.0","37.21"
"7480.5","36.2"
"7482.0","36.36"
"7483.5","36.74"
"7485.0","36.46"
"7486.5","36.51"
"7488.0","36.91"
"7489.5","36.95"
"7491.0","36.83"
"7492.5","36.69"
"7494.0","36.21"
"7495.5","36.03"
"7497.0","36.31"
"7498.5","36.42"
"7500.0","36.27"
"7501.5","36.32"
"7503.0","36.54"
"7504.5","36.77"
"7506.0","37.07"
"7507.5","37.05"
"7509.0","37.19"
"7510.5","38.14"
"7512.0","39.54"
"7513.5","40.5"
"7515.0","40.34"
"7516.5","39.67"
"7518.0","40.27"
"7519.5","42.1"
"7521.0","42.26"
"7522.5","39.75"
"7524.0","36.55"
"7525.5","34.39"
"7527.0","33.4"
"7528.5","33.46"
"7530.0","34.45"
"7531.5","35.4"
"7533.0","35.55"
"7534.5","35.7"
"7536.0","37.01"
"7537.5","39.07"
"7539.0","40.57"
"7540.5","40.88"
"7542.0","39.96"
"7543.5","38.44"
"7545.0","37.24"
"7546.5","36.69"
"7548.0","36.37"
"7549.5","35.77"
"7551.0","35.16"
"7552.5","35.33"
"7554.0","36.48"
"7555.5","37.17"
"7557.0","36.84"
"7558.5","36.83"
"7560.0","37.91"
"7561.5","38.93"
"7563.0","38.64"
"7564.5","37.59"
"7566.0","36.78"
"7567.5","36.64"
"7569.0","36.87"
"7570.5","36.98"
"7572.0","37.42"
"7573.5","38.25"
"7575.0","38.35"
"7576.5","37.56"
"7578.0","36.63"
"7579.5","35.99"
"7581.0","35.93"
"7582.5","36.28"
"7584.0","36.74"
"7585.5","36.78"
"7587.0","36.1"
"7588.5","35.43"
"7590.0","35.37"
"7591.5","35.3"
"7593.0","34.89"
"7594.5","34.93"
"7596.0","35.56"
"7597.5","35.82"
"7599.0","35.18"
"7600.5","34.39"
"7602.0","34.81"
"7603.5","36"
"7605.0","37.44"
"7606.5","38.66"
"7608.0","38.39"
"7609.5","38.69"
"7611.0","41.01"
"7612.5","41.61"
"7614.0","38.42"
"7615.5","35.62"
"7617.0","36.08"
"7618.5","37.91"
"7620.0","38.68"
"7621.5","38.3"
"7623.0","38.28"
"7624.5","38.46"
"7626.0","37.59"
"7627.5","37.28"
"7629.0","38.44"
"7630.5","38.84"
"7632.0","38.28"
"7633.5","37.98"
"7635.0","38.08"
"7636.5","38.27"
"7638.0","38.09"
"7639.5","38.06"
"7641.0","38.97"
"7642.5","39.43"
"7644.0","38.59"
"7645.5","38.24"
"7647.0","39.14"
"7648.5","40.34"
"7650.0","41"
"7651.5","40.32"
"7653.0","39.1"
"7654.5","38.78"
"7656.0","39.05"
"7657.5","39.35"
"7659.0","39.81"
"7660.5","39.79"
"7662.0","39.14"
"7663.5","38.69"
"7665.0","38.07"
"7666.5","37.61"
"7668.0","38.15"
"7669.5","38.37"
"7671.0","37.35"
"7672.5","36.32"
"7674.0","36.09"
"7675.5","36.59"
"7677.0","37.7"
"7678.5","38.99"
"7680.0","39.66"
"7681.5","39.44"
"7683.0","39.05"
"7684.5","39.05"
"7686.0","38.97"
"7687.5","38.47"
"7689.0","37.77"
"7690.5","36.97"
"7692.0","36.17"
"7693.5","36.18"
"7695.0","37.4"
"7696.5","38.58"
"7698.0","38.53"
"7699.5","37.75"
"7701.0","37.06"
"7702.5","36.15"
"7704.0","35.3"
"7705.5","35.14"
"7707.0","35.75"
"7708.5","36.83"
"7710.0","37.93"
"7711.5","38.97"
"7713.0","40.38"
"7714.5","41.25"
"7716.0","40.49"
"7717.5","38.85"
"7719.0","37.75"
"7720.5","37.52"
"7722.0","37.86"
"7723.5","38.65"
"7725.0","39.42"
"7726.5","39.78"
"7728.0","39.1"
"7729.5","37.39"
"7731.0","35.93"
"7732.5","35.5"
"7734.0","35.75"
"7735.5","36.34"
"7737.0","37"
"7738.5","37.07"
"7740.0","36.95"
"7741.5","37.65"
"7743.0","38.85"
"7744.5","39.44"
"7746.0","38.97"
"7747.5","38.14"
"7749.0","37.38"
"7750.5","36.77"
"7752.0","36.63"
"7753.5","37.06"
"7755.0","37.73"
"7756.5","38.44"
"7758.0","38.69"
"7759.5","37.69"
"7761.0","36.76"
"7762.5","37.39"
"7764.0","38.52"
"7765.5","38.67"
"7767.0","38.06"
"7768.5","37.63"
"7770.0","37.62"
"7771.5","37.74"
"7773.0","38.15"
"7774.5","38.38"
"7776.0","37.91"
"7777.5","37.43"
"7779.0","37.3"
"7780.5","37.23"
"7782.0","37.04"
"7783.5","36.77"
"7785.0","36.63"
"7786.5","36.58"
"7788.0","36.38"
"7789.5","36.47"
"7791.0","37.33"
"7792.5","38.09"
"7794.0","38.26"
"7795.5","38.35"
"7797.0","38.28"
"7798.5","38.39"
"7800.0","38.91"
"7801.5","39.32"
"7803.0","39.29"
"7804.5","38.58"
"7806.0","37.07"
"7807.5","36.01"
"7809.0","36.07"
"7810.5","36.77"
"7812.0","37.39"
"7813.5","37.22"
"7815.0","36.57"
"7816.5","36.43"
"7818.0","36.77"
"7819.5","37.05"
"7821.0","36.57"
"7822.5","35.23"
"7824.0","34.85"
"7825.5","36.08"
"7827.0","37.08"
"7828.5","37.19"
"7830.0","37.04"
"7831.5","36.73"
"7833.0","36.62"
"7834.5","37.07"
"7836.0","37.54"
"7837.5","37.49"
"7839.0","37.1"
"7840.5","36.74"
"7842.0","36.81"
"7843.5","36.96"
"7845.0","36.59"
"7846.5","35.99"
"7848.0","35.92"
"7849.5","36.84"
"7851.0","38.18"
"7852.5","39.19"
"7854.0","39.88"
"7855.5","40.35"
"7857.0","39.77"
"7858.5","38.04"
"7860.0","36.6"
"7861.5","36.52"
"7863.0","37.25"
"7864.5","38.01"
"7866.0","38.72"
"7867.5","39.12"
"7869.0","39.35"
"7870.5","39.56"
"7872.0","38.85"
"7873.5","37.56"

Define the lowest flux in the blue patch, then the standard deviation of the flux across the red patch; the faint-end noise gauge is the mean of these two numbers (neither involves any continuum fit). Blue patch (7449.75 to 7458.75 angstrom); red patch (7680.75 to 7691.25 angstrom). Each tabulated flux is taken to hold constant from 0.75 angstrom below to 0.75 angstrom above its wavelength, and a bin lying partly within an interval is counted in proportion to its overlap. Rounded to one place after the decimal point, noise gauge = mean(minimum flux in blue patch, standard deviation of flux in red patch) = 18.7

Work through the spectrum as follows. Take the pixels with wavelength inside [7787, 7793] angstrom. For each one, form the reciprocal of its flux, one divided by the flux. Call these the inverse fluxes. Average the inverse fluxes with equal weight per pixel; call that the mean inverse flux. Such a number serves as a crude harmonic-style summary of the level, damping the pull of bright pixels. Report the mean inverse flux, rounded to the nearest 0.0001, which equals 0.0270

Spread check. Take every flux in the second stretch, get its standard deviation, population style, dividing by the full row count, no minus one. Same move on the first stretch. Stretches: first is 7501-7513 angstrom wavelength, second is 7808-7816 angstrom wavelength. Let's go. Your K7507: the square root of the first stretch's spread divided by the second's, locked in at 1.4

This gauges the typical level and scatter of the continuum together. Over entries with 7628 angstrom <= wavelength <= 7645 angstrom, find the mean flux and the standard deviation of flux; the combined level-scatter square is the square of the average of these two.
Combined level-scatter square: 378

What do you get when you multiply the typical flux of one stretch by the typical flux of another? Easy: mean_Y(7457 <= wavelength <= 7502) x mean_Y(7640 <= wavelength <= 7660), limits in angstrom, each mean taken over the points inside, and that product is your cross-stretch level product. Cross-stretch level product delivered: 1480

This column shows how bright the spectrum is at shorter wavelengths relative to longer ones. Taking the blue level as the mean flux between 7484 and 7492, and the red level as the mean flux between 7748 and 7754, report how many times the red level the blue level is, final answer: 0.99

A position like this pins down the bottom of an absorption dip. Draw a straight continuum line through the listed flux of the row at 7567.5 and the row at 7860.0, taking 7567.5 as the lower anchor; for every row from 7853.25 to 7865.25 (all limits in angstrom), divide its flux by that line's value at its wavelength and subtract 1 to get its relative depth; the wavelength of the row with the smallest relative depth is 7861.5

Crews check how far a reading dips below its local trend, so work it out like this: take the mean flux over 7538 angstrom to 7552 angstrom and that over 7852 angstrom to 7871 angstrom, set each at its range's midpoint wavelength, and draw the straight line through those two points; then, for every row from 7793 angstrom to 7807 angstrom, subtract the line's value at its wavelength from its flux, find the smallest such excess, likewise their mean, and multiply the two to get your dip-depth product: 0.0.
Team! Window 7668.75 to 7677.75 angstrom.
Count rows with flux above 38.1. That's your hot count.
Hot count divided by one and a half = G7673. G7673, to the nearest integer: 1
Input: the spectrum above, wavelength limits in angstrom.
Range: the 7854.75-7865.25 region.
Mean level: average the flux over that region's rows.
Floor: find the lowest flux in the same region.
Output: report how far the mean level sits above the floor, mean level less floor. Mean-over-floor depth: 1.6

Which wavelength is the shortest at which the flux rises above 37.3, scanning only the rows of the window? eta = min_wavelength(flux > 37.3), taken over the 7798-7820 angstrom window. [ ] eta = 7798.5 angstrom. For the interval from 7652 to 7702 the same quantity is 7653.0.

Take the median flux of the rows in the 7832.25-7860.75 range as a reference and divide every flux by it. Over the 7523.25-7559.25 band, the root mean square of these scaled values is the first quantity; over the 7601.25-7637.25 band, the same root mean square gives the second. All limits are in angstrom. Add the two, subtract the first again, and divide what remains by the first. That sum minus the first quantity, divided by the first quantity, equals 1.04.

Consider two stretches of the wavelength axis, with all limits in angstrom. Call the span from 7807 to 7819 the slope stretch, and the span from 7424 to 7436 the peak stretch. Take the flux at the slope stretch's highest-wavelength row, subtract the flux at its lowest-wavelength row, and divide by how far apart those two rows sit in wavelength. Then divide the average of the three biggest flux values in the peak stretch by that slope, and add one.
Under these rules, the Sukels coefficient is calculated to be 559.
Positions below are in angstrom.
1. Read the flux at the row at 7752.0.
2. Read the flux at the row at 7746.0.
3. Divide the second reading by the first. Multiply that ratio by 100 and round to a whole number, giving 106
